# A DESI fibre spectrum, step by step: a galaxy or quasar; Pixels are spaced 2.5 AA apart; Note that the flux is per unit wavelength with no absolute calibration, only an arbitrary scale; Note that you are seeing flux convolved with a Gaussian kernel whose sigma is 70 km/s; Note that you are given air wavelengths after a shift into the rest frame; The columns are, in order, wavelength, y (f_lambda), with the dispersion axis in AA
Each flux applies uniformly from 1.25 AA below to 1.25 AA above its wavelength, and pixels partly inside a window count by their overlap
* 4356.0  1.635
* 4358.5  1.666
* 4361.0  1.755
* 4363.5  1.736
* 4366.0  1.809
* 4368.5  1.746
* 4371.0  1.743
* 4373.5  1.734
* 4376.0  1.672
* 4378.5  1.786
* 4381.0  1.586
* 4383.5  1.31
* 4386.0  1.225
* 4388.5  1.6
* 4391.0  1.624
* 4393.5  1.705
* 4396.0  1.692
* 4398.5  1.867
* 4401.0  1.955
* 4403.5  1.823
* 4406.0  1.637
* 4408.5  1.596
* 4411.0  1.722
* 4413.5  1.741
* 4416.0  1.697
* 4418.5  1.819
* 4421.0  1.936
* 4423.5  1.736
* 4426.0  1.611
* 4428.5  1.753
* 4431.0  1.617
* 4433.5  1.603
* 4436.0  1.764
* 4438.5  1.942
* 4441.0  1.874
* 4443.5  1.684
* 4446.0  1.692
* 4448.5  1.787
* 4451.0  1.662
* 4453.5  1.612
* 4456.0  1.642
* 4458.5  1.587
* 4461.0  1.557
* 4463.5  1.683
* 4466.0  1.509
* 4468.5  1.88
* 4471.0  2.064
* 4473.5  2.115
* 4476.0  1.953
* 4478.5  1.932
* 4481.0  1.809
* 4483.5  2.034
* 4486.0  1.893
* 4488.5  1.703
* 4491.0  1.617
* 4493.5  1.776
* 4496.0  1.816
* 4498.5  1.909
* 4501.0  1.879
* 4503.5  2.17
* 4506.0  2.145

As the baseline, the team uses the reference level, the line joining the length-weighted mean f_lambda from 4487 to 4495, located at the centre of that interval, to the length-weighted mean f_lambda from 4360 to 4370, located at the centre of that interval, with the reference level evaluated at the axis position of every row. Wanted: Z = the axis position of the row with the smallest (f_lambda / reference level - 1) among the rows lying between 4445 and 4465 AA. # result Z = 4461.0 AA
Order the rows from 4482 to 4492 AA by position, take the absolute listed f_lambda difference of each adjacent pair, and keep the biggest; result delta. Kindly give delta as 0.190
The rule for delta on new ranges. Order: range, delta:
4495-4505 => 0.291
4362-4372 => 0.073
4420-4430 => 0.200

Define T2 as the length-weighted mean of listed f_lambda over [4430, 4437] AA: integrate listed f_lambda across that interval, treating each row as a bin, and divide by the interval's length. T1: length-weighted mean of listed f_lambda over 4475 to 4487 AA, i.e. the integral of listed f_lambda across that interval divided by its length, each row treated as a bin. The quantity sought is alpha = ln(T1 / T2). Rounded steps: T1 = 1.92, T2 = 1.66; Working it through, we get 0.15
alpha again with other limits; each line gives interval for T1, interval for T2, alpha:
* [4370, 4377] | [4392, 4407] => -0.04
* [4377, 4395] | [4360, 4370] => -0.13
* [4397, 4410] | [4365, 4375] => 0.01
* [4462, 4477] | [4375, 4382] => 0.10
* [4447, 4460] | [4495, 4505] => -0.16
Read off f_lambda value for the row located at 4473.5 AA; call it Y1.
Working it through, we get 2.115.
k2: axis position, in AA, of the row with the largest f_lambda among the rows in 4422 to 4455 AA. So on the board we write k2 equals 4438.5 AA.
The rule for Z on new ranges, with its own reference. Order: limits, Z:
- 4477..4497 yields 4491.0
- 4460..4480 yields 4466.0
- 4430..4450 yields 4433.5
